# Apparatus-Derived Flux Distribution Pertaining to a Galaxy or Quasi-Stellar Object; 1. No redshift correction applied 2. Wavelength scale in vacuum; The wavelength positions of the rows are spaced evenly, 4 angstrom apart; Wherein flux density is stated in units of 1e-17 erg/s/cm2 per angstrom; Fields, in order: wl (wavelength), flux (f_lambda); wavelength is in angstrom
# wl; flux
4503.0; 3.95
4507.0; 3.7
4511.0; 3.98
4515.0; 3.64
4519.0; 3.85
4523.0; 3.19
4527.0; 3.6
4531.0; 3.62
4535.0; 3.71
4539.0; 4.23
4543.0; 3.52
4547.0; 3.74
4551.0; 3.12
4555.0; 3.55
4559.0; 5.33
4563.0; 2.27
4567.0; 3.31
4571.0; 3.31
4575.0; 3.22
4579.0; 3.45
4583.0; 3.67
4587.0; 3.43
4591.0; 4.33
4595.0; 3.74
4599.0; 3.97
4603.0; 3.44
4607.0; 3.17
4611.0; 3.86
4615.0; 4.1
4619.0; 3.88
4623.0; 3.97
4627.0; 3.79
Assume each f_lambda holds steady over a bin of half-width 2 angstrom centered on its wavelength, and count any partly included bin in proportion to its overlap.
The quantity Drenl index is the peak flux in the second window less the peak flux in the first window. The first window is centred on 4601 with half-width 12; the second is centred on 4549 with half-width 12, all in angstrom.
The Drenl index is 1.0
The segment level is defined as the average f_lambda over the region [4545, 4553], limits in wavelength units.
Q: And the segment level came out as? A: 3.43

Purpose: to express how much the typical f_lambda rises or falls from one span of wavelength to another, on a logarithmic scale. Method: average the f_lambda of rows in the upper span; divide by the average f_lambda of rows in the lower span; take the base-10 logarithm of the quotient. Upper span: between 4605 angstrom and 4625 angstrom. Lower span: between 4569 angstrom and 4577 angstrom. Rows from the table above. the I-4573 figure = 0.07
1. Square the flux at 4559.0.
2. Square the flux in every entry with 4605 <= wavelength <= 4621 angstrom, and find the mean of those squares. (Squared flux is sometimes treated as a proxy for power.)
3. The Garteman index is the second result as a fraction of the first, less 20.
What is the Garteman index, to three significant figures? -19.5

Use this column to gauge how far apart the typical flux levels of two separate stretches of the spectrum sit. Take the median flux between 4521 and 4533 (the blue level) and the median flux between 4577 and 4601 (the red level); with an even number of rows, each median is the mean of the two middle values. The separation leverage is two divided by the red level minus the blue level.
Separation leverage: 19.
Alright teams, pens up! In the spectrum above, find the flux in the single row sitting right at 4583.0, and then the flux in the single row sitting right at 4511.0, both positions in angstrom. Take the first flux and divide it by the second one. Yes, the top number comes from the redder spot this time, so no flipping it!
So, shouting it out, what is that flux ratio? 0.92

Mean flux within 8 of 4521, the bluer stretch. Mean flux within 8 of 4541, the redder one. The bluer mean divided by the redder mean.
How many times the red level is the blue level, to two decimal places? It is 0.94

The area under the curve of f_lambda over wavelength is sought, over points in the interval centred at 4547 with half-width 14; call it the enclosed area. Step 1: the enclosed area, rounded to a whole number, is 109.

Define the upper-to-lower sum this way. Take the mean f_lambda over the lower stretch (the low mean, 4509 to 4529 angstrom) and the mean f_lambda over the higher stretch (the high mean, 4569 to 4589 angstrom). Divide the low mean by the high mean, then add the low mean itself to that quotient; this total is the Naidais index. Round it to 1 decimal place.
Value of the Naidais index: 4.7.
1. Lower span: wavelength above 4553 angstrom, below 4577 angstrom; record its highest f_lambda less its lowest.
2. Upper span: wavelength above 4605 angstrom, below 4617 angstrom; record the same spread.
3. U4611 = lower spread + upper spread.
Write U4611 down 4.0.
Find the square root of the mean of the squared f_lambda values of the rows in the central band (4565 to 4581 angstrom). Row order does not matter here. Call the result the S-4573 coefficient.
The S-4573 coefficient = 3.32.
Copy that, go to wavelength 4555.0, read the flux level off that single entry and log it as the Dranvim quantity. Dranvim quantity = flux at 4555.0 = 3.55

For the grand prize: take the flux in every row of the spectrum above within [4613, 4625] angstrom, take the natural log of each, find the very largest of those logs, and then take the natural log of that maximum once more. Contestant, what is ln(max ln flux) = 0.34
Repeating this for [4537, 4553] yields 0.37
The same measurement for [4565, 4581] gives 0.21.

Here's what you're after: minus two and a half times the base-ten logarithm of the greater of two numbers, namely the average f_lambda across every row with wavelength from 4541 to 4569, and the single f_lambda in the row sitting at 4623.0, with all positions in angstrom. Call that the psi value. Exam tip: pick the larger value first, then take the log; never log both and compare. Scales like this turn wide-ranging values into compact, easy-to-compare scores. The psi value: -1.50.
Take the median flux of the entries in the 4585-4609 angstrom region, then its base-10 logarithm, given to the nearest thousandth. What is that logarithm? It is 0.555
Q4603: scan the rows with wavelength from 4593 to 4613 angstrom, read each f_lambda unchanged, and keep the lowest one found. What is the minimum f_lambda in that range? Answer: 3.17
